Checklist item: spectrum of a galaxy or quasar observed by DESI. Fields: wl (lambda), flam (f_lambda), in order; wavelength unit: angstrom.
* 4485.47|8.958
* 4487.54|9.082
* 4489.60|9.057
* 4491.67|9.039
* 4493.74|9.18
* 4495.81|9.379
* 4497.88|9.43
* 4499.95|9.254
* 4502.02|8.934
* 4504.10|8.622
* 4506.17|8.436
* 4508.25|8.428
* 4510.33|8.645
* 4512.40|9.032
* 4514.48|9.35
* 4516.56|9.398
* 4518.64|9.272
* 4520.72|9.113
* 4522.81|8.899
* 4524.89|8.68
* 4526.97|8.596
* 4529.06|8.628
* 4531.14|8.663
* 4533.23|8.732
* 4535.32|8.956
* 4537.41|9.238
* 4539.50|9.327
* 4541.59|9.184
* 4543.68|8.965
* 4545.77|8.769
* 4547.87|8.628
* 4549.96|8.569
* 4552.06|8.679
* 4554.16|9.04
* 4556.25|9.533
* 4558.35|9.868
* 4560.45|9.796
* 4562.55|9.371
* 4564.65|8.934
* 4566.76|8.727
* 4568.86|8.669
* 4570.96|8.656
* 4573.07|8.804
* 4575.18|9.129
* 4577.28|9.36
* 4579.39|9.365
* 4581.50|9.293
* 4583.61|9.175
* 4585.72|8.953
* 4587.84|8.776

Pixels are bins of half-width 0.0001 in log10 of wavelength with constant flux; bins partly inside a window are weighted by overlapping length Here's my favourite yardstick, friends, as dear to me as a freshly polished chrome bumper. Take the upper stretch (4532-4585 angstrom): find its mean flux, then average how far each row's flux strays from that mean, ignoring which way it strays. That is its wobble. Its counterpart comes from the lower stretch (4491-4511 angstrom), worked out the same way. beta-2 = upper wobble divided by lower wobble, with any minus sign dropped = 0.94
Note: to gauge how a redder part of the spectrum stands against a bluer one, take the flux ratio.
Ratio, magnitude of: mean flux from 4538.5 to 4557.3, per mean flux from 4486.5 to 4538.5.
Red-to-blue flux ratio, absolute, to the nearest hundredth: 1.00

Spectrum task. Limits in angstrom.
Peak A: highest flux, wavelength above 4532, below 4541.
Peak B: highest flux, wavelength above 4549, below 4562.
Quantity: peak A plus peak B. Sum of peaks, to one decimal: 19.2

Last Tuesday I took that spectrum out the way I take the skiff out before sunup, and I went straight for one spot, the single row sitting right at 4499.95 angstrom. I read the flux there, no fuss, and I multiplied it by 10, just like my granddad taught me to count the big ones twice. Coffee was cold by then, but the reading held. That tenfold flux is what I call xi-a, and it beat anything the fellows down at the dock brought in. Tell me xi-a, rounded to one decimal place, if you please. 92.5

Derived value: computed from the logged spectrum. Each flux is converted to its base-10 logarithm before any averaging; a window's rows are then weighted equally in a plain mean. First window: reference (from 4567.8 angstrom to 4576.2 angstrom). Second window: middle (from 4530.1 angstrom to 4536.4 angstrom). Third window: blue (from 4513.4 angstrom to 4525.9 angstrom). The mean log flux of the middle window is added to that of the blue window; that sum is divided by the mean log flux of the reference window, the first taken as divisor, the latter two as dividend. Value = 2.01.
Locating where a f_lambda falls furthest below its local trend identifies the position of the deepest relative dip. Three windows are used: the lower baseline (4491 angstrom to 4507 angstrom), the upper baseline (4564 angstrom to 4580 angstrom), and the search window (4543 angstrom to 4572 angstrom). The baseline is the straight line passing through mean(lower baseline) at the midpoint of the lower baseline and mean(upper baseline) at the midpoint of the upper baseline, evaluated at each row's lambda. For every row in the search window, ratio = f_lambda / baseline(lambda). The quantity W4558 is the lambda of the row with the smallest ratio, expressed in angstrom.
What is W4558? 4549.96 angstrom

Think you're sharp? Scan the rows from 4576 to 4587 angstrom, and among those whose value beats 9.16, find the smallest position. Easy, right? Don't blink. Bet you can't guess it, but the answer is 4577.28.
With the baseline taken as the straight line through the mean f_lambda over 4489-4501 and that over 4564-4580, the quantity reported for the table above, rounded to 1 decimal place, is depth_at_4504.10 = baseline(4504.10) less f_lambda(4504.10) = 0.6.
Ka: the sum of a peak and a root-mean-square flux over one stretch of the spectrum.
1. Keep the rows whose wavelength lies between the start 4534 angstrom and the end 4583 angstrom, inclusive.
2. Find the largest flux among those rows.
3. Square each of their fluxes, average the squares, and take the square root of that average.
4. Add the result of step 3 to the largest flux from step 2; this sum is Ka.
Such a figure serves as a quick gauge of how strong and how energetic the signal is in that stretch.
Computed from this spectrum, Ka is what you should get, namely 18.96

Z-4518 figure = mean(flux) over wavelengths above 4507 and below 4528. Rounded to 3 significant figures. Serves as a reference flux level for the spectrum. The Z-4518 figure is 8.94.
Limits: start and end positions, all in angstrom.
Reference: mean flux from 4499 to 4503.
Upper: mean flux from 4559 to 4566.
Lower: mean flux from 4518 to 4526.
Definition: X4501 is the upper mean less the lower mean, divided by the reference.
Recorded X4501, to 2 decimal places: 0.04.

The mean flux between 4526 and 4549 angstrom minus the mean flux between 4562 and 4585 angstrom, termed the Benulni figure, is -0.16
